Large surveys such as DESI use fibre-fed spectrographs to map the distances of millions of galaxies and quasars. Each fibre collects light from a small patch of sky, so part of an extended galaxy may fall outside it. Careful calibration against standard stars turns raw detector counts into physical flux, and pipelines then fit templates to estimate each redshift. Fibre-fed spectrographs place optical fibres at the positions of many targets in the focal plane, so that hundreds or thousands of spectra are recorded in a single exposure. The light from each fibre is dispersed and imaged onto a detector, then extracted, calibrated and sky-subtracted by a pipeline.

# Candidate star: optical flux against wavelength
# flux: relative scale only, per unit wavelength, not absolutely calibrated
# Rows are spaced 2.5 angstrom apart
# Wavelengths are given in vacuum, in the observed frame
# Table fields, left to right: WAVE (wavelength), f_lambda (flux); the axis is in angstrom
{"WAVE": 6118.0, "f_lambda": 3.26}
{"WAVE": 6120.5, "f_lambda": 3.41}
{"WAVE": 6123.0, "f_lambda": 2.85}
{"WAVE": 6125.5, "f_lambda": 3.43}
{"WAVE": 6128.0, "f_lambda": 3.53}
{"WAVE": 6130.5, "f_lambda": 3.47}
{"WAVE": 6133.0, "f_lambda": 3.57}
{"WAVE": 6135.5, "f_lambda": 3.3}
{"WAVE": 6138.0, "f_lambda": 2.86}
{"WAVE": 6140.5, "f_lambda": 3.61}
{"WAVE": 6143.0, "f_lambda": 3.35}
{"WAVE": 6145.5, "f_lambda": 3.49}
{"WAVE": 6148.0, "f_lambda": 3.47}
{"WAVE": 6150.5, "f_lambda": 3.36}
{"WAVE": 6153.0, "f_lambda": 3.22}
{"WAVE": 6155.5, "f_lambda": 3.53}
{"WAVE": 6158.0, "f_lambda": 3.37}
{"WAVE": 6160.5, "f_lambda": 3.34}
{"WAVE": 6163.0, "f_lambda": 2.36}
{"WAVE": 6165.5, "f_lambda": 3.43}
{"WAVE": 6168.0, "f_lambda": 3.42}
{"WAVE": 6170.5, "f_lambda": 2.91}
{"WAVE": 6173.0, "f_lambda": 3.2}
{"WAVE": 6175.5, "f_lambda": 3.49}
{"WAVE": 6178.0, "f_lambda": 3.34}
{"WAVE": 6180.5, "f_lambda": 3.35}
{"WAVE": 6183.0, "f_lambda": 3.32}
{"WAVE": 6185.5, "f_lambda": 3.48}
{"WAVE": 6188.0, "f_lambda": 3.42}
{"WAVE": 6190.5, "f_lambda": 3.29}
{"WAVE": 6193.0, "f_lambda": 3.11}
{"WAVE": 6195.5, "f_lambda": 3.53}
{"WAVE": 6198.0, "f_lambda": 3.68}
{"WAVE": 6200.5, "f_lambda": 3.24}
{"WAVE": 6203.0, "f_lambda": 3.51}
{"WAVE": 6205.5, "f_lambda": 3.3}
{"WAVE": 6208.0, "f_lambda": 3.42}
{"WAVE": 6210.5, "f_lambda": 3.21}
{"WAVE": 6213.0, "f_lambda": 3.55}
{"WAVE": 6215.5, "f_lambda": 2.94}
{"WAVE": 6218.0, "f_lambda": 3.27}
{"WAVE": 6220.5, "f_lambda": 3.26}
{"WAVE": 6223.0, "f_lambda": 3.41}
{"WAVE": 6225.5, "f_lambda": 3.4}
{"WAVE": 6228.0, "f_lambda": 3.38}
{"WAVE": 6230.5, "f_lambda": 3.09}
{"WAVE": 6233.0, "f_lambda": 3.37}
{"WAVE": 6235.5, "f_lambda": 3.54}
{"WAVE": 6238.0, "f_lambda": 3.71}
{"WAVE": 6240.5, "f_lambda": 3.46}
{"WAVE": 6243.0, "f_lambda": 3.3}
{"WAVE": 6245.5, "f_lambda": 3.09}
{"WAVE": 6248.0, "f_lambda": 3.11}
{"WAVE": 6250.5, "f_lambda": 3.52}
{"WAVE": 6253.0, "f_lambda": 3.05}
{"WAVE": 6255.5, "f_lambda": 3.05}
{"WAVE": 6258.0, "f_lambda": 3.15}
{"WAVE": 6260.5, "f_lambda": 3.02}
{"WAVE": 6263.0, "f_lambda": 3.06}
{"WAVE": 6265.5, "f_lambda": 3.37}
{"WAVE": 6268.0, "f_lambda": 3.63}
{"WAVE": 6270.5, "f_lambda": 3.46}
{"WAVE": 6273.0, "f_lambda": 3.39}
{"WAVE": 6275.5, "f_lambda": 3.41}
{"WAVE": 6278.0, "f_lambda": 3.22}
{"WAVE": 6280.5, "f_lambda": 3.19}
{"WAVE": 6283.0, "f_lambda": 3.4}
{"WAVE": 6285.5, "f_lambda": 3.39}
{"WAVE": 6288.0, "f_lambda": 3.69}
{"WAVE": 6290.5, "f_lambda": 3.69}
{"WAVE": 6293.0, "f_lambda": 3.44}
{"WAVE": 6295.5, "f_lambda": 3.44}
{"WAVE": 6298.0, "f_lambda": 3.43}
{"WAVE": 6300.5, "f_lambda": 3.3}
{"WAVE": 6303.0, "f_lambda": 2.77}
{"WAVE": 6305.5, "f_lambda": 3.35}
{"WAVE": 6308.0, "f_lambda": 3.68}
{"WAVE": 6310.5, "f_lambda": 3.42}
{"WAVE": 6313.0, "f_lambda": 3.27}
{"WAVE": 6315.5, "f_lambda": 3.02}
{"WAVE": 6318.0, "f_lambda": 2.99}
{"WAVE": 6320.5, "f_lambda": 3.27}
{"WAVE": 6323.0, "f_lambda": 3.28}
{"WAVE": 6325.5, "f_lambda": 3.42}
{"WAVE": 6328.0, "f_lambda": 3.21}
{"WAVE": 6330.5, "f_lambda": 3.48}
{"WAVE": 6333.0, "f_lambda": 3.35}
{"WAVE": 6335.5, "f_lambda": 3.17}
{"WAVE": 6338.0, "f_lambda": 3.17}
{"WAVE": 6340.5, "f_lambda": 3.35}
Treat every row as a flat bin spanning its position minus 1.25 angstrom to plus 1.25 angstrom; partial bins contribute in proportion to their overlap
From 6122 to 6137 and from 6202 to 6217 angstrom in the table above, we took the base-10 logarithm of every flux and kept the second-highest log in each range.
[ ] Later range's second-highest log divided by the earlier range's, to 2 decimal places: 1.00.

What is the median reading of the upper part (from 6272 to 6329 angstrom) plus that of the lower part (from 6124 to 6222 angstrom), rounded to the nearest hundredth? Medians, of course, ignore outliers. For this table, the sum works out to 6.75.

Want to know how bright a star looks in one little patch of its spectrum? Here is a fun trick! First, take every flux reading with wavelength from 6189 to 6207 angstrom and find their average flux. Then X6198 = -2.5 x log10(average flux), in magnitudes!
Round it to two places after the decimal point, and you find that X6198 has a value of -1.32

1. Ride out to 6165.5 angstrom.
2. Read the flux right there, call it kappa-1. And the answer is 3.43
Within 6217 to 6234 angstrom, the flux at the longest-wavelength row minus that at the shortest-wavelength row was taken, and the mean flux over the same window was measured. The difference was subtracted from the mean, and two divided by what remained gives 0.62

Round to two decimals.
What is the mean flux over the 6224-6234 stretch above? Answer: 3.31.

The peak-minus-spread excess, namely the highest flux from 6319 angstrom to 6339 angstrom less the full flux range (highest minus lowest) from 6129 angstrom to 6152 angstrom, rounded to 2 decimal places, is 2.73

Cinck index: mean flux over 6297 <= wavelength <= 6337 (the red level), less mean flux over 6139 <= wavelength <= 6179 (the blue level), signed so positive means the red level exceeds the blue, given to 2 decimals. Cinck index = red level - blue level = -0.03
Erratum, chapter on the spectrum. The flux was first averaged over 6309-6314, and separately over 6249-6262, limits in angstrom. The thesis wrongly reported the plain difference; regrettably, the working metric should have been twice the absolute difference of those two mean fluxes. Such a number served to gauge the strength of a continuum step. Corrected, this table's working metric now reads 0.4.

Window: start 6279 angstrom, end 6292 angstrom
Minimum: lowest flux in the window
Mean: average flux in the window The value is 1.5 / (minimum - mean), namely -5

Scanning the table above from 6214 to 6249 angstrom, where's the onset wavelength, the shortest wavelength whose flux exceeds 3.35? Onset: 6223.0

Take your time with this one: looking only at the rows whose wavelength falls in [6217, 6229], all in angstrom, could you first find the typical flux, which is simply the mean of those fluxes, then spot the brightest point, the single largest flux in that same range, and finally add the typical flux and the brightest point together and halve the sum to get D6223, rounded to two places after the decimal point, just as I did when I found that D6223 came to 3.38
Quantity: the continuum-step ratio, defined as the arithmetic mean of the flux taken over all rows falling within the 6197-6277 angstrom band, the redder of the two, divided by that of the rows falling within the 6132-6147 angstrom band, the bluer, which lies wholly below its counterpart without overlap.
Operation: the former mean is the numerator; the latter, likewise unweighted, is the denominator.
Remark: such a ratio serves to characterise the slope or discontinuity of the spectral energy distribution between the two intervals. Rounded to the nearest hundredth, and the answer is 0.99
